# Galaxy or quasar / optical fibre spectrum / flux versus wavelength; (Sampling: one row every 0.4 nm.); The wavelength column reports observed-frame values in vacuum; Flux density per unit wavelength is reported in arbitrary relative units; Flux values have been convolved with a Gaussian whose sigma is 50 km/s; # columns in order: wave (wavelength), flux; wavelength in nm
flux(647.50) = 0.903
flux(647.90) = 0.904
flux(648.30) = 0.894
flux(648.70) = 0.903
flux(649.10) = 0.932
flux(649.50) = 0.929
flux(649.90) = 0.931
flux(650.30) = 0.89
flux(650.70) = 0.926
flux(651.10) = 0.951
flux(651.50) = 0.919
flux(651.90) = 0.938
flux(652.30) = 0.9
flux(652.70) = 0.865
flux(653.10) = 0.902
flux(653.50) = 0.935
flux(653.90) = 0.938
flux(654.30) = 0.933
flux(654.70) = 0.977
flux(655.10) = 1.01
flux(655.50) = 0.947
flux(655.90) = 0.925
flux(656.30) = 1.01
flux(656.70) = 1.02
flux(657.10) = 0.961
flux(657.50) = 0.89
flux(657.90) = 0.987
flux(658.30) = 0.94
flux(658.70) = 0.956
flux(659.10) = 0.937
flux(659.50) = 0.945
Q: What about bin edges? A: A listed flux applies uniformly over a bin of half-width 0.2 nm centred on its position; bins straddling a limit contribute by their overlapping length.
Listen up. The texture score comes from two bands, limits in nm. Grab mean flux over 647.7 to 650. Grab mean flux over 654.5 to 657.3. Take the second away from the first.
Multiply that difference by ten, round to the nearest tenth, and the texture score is -0.6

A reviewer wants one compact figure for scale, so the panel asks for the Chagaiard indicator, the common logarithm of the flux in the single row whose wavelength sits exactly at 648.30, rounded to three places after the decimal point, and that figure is -0.049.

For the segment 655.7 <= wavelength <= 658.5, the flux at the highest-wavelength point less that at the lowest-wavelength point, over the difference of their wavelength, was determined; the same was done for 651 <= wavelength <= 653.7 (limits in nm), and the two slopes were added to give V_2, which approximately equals 0.000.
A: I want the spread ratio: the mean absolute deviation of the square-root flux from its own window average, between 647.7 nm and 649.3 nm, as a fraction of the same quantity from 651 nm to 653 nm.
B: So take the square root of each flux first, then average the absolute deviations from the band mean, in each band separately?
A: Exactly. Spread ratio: 0.460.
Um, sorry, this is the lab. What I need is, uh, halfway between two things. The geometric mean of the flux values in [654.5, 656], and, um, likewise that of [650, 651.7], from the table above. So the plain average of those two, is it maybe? 0.943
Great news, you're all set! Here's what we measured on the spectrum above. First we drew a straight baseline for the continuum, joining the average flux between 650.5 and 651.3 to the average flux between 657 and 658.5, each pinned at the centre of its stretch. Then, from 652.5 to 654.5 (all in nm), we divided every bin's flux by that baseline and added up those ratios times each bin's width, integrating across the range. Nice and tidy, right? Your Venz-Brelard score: 1.9 nm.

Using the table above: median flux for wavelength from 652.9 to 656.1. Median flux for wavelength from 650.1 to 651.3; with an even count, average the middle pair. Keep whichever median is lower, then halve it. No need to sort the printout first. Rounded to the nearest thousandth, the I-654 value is 0.463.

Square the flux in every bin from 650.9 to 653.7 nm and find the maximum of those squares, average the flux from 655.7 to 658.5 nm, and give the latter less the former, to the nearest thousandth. 0.057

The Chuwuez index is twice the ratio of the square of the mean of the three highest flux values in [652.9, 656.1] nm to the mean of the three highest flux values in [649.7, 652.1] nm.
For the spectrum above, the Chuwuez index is 2.04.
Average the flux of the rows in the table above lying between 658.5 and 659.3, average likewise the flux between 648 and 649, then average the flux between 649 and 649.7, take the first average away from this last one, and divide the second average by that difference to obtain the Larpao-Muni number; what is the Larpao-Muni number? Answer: -56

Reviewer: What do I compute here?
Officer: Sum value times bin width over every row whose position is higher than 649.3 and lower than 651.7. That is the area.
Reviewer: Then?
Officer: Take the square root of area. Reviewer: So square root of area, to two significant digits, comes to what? 1.5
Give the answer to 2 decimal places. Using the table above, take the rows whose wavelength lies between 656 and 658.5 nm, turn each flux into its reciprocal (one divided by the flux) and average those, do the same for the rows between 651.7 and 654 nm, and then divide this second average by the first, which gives 1.06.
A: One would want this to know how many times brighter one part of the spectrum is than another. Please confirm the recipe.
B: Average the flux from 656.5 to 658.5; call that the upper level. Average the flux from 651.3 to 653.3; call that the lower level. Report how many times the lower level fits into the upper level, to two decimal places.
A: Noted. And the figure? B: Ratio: 1.06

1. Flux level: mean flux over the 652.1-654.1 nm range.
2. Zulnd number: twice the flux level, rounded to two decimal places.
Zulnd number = 1.82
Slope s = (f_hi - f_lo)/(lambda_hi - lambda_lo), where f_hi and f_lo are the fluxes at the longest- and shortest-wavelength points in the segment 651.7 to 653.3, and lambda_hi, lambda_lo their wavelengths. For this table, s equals -0.030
